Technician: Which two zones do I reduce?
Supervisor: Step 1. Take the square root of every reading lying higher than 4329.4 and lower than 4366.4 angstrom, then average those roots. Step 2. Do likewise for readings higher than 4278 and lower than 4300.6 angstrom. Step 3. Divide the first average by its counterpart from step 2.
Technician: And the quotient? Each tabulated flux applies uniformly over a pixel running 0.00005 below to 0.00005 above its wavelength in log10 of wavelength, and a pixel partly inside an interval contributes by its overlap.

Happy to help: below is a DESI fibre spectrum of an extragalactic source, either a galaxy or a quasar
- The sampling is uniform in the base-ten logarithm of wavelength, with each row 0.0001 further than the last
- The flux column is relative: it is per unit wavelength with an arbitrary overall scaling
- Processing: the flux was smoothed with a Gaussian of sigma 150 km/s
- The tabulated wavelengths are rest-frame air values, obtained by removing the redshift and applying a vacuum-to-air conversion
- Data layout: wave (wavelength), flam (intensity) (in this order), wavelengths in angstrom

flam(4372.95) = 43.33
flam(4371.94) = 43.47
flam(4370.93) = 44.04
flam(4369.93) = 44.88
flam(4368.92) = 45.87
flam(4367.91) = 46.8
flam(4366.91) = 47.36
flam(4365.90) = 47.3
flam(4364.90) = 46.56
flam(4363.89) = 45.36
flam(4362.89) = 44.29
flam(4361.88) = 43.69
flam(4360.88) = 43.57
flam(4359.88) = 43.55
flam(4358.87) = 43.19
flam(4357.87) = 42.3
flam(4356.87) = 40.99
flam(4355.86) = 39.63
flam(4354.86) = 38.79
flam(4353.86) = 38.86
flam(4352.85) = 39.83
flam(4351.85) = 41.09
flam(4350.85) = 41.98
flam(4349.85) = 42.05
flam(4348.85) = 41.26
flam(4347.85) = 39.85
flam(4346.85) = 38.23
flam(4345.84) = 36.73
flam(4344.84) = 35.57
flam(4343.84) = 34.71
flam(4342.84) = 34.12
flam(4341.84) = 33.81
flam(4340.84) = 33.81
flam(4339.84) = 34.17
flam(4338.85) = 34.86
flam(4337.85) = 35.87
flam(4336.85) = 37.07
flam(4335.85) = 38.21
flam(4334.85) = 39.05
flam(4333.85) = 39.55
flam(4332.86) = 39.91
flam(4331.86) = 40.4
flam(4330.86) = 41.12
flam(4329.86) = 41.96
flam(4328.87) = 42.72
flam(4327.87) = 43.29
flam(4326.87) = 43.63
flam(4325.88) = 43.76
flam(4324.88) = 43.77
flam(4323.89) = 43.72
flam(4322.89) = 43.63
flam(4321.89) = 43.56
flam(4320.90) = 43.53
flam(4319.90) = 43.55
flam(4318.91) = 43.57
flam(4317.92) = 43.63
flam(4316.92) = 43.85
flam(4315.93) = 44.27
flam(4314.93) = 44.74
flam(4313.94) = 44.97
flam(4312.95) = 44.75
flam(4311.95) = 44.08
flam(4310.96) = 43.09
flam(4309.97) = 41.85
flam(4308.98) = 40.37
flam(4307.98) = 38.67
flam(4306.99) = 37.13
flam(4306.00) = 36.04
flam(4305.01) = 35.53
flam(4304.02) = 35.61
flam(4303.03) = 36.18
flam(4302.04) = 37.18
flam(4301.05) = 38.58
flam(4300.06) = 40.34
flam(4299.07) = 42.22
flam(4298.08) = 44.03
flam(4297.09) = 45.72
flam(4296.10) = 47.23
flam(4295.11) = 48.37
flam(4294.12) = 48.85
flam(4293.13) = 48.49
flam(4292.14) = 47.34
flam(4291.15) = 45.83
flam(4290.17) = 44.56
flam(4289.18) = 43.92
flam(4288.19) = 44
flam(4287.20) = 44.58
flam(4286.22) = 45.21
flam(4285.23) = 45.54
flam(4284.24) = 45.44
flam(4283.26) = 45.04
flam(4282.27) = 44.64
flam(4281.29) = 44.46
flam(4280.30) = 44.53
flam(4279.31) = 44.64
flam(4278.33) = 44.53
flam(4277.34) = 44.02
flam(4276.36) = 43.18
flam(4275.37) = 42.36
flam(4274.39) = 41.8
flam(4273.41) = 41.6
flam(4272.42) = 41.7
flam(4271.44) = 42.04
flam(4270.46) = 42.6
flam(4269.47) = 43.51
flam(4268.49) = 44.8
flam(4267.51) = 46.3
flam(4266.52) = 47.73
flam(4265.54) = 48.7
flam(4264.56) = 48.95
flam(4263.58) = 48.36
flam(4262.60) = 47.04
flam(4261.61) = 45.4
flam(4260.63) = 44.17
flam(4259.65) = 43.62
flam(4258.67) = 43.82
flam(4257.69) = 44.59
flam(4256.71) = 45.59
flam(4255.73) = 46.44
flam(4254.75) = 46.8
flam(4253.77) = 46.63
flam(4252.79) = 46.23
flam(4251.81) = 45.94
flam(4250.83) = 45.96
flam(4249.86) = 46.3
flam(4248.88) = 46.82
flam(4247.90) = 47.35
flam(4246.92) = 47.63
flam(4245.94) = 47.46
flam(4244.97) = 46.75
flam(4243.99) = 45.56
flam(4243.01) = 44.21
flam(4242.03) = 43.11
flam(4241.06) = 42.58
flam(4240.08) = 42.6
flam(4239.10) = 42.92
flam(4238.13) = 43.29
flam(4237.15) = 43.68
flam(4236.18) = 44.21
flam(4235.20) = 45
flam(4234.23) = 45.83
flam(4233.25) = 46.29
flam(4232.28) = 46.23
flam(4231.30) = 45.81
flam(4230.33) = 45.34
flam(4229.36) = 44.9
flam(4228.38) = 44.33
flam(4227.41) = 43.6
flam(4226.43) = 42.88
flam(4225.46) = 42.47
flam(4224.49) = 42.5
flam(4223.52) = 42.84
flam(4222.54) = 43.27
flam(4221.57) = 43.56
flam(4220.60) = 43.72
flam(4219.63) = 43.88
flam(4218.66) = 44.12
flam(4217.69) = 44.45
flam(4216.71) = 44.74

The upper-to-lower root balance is 0.94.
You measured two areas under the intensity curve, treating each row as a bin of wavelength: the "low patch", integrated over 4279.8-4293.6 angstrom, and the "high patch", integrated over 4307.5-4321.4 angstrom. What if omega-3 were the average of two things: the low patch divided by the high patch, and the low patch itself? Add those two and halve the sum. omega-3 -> 313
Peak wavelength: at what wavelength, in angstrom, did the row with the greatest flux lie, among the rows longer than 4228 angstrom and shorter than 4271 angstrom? 4264.56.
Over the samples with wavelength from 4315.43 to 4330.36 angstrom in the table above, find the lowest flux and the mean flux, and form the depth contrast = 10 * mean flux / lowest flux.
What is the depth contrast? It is 10.4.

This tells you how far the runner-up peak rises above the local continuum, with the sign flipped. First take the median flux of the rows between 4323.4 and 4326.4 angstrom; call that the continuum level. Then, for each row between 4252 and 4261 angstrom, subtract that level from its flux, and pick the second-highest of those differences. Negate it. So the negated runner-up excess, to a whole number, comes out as -3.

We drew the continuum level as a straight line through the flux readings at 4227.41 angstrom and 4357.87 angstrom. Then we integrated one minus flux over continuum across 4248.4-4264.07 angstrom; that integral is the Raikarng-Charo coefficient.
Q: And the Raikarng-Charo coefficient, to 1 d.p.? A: -0.9 angstrom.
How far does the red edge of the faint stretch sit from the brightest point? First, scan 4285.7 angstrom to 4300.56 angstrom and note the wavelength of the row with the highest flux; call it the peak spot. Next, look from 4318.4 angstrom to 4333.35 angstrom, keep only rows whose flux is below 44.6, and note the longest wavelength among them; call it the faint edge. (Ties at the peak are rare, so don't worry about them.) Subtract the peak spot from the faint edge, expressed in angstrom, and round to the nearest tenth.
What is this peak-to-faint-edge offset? 38.7 angstrom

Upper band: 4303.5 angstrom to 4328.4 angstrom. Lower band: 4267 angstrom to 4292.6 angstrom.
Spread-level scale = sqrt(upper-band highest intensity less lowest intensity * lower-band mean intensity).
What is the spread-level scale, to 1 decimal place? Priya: 20.4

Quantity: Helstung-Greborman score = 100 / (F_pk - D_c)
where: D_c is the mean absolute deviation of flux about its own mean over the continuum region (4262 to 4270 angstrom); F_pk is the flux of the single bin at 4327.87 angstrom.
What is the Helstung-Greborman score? 2.40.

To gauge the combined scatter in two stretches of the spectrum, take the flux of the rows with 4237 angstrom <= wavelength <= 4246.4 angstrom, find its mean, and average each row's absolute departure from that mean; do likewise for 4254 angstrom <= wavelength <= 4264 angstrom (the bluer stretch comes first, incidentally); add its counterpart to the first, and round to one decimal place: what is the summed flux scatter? 2.7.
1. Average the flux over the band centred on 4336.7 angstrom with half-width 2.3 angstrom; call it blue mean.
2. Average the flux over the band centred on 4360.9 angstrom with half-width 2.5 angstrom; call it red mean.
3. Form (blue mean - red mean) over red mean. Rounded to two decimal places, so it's -0.15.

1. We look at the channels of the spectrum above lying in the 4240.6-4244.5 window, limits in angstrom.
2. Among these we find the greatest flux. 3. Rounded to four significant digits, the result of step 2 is 45.56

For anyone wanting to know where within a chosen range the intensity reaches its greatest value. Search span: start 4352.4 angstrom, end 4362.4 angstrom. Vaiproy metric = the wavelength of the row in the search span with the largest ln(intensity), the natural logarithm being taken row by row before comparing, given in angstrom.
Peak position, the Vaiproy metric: 4361.88 angstrom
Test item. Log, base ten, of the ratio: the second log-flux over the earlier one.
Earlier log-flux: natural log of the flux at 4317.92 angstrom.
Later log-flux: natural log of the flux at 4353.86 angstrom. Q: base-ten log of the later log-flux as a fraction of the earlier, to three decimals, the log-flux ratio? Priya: -0.014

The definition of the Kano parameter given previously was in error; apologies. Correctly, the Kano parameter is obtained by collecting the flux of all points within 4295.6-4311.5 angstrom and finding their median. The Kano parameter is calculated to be 40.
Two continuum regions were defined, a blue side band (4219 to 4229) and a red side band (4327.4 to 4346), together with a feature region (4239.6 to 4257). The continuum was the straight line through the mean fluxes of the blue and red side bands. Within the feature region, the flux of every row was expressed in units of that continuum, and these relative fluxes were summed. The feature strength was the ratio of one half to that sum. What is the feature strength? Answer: 0.026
